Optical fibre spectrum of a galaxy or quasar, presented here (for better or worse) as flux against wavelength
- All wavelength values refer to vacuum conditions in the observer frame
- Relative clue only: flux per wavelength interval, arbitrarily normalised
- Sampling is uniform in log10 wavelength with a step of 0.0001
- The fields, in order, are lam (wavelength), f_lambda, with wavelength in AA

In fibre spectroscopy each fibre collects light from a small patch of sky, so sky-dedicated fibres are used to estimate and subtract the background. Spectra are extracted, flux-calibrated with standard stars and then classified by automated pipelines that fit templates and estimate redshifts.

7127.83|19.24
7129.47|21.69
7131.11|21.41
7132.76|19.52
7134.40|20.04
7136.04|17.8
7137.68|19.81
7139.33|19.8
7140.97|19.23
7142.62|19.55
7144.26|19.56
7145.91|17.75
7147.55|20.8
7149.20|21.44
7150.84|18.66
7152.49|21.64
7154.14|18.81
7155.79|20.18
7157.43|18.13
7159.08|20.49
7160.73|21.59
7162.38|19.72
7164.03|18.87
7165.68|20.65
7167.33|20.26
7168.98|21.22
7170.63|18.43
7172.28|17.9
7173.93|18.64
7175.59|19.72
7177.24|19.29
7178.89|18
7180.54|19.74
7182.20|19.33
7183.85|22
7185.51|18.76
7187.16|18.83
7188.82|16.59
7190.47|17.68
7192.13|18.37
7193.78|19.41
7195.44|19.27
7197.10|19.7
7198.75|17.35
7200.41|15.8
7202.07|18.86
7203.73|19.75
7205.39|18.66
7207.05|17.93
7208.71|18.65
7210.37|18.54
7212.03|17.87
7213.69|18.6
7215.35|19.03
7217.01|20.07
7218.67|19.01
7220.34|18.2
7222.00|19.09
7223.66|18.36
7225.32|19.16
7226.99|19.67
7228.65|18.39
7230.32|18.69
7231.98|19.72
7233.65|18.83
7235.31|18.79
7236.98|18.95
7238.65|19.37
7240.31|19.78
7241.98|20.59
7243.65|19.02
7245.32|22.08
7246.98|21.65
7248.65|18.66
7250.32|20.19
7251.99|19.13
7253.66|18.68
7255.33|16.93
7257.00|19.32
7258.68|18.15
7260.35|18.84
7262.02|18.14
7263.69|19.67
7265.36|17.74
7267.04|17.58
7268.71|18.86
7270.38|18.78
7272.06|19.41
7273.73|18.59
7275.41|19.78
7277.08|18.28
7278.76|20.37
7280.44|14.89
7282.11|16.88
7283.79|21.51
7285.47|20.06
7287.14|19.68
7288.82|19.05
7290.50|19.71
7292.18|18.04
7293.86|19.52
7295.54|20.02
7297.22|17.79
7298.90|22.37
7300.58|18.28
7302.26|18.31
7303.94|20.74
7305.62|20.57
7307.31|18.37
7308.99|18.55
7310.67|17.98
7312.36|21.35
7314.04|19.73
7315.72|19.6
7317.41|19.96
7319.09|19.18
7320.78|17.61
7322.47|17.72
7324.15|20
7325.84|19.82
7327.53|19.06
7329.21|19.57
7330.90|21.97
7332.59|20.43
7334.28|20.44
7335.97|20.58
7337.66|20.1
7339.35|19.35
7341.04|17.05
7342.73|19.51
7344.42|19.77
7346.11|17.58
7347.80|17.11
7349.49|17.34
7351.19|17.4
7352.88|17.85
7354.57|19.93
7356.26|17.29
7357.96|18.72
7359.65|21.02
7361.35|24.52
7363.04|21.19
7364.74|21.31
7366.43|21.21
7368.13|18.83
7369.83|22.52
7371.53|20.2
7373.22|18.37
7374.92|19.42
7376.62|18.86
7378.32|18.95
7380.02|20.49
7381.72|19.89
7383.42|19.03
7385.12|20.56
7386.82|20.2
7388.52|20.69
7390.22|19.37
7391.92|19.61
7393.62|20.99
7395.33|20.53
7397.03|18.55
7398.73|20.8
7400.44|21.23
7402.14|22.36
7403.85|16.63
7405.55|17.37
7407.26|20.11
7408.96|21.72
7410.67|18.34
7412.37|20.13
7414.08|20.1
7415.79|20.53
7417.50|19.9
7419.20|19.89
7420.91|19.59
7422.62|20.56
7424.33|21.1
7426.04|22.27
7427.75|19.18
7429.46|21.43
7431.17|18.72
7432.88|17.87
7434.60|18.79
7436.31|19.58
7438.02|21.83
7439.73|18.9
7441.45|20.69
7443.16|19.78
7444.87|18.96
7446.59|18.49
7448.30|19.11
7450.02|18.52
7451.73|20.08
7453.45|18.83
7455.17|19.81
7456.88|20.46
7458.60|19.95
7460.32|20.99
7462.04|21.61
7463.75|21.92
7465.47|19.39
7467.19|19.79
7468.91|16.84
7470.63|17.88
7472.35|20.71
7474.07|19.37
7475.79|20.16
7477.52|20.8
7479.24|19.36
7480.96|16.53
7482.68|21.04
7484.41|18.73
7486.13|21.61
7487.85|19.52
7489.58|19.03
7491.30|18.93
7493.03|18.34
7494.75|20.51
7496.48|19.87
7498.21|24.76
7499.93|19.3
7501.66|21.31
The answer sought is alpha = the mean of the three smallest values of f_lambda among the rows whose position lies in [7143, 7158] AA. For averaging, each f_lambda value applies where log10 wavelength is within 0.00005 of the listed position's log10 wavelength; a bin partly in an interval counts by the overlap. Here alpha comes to 18.2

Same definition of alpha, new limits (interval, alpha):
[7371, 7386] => 18.7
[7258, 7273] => 17.8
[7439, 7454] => 18.6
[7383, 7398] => 19.0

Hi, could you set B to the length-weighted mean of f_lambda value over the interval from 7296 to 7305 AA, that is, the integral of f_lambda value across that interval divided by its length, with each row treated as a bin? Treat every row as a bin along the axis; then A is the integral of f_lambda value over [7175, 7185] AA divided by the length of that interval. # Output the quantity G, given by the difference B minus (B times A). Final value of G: -365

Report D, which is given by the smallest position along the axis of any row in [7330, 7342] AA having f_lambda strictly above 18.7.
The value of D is 7330.90 AA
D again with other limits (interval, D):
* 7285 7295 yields 7285.47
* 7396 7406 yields 7398.73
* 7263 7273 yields 7263.69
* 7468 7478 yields 7472.35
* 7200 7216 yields 7202.07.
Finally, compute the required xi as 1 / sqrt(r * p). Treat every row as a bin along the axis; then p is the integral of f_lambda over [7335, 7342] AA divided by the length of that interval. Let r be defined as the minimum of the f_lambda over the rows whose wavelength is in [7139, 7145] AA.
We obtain 0.0519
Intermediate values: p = 19.3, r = 19.23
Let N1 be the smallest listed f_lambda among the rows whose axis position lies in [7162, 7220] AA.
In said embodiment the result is 15.8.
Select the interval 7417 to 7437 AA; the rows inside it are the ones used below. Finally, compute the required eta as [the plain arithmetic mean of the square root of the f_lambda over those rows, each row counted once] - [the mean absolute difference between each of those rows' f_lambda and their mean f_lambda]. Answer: 3.5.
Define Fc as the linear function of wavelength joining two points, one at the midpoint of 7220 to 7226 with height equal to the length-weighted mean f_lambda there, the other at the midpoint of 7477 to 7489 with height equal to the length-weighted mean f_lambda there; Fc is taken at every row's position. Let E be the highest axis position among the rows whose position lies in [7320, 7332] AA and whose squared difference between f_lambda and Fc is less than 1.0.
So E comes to 7329.21 AA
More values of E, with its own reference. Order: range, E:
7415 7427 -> 7420.91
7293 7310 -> 7308.99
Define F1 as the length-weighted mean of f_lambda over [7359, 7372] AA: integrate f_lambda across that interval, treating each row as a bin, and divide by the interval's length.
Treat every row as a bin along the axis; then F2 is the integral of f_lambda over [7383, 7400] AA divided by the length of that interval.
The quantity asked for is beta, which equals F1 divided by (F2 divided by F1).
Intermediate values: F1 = 21.4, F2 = 20.1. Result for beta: 22.7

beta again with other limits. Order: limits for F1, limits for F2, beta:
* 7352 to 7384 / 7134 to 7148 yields 20.7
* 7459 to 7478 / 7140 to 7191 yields 20.4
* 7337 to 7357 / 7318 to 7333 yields 17.3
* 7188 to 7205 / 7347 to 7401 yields 16.9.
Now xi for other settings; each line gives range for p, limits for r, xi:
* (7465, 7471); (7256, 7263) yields 0.0546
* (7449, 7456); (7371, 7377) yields 0.0531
